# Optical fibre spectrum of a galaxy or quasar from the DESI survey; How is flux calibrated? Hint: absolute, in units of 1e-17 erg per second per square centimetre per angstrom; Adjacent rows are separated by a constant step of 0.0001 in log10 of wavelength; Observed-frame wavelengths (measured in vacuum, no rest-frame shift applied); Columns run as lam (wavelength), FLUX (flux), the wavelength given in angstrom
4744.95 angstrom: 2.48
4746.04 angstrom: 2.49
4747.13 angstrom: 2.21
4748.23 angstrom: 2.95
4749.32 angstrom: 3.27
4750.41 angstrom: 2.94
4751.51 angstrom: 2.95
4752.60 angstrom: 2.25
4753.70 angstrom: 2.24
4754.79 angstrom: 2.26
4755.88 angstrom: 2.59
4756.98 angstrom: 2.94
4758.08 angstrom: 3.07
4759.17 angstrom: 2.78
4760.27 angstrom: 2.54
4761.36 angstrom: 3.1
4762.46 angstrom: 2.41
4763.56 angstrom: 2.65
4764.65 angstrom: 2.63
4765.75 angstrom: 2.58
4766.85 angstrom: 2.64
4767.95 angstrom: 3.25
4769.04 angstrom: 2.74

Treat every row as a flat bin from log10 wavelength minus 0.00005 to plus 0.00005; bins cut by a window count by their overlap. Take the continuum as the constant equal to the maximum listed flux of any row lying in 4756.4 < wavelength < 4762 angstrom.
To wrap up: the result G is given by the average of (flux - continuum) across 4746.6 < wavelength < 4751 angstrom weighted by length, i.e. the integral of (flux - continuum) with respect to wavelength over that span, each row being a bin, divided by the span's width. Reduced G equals -0.25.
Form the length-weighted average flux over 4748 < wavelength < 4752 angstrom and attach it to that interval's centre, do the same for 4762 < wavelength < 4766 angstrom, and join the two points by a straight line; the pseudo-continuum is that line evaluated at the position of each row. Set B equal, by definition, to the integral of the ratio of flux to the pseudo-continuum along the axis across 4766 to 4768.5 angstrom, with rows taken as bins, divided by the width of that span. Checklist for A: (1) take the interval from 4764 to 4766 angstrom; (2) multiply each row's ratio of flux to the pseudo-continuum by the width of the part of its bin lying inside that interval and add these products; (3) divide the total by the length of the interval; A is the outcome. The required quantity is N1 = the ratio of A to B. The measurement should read 0.87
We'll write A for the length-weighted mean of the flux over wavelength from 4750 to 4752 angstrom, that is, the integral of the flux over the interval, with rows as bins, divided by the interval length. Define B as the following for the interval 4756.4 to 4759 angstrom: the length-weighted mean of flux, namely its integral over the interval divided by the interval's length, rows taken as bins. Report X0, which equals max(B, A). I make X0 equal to 2.96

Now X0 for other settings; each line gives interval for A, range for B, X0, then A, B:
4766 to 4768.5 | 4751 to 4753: 2.90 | 2.90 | 2.62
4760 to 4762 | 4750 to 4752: 2.94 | 2.84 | 2.94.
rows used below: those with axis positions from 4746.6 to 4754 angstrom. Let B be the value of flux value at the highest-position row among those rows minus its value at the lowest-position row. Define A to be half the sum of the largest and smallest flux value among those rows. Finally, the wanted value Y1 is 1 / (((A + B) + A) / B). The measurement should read 0.01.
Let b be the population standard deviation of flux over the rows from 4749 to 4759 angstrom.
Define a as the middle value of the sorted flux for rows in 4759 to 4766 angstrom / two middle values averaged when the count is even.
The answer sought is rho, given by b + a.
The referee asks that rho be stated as 3.00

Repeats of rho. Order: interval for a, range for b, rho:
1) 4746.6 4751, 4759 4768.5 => 3.20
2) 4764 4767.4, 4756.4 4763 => 2.89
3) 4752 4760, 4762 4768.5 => 2.85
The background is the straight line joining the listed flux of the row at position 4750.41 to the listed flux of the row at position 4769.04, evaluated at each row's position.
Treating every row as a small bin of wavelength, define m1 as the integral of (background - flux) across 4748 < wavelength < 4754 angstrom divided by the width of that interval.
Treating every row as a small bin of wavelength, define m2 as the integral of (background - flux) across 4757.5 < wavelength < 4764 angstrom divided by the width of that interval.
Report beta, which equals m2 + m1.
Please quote 0.2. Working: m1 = 0.155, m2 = 0.1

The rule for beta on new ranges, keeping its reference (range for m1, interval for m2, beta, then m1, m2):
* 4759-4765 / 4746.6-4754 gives 0.4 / 0.135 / 0.2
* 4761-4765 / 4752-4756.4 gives 0.7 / 0.123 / 0.6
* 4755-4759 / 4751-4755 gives 0.5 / 0.062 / 0.5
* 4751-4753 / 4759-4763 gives 0.4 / 0.304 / 0.1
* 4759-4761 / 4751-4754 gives 0.6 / 0.159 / 0.4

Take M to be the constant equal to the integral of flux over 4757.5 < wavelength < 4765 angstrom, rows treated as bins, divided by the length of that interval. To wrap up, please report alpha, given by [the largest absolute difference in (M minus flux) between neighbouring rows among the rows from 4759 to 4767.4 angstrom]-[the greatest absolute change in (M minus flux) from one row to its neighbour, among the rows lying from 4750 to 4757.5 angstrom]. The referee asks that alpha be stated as -0.01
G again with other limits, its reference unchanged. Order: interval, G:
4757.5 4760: -0.22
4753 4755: -0.85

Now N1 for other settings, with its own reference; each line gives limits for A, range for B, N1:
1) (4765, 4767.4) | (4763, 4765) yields 1.01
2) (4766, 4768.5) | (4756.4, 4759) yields 1.11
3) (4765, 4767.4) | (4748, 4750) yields 1.02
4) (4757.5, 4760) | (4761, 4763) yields 1.02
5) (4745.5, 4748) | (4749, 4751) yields 0.76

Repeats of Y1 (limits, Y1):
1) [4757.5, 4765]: -0.09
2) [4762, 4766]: 0.03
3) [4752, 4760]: 0.09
